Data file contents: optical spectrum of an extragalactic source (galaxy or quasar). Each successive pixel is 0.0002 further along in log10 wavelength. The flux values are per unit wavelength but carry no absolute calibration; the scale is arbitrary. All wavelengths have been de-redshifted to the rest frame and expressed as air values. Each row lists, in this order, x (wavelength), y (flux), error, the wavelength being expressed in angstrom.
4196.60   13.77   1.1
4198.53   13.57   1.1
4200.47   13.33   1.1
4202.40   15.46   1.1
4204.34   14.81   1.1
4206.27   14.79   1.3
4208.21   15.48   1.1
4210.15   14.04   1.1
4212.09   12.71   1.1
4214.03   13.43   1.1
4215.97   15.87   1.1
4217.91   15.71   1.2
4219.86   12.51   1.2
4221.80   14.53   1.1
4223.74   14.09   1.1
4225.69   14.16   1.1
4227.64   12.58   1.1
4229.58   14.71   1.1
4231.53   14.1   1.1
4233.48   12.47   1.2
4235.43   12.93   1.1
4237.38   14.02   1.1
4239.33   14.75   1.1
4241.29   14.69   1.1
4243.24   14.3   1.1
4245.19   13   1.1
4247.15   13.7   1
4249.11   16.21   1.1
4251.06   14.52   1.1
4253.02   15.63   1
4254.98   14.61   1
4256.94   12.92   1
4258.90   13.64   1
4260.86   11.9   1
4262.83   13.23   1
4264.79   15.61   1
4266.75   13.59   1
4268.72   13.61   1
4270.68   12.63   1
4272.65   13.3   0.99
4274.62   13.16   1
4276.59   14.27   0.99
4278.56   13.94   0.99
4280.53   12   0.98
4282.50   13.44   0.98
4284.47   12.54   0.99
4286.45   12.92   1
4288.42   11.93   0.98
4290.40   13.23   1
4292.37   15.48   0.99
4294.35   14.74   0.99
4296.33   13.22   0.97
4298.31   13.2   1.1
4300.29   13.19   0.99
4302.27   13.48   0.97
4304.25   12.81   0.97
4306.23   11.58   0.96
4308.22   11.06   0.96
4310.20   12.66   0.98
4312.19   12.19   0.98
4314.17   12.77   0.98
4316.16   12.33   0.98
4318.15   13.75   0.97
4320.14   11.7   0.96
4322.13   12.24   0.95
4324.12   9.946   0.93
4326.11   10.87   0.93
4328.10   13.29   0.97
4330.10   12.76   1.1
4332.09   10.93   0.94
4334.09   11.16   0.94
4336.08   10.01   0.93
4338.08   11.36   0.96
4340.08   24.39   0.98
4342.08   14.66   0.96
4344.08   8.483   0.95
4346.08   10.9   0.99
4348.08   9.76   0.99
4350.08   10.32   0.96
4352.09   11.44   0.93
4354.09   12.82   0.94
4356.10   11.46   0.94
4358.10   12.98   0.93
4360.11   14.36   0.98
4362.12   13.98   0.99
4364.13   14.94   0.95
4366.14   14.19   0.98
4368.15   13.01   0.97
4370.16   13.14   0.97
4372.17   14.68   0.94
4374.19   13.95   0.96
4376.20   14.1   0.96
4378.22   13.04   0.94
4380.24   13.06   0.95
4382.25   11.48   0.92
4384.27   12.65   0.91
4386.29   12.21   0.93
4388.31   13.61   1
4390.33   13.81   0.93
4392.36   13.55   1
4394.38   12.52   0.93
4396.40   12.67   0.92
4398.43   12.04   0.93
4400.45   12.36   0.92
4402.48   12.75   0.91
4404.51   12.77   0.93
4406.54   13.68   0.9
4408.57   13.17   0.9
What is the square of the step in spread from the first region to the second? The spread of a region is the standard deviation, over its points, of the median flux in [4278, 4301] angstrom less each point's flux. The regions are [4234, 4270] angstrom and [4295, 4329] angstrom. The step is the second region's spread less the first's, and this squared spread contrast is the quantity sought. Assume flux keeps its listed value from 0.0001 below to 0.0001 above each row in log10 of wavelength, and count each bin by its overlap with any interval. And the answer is 0.00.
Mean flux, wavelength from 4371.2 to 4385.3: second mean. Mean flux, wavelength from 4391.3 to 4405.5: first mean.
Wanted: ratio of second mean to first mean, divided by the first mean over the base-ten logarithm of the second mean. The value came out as 0.093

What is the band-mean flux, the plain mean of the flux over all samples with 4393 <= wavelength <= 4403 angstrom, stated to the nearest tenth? 12.5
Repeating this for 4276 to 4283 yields 13.4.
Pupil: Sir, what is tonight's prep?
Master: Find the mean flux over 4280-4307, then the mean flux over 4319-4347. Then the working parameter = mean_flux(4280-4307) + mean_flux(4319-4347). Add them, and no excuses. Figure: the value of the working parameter 25.5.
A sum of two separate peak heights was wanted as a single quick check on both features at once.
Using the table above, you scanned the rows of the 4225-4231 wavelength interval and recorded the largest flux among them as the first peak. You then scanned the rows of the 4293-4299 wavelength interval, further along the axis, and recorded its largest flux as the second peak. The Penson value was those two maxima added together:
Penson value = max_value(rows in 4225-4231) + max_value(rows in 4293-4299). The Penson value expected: 29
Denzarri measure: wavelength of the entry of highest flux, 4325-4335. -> 4328.10 angstrom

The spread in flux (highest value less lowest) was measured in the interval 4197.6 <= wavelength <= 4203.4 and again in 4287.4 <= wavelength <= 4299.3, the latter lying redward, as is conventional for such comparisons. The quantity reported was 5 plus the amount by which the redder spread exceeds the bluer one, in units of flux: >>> 6.4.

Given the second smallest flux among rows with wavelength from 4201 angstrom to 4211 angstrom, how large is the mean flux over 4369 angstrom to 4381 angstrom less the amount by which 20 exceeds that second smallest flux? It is 8.5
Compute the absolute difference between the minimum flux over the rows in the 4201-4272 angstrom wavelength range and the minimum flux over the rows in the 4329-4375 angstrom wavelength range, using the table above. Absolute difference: 3.4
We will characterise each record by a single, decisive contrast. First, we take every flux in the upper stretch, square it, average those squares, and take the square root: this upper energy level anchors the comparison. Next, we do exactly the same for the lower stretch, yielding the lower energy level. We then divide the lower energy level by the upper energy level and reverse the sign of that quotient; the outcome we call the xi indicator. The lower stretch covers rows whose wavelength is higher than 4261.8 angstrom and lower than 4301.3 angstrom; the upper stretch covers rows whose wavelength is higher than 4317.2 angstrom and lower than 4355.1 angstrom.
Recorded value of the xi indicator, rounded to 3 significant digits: -1.07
